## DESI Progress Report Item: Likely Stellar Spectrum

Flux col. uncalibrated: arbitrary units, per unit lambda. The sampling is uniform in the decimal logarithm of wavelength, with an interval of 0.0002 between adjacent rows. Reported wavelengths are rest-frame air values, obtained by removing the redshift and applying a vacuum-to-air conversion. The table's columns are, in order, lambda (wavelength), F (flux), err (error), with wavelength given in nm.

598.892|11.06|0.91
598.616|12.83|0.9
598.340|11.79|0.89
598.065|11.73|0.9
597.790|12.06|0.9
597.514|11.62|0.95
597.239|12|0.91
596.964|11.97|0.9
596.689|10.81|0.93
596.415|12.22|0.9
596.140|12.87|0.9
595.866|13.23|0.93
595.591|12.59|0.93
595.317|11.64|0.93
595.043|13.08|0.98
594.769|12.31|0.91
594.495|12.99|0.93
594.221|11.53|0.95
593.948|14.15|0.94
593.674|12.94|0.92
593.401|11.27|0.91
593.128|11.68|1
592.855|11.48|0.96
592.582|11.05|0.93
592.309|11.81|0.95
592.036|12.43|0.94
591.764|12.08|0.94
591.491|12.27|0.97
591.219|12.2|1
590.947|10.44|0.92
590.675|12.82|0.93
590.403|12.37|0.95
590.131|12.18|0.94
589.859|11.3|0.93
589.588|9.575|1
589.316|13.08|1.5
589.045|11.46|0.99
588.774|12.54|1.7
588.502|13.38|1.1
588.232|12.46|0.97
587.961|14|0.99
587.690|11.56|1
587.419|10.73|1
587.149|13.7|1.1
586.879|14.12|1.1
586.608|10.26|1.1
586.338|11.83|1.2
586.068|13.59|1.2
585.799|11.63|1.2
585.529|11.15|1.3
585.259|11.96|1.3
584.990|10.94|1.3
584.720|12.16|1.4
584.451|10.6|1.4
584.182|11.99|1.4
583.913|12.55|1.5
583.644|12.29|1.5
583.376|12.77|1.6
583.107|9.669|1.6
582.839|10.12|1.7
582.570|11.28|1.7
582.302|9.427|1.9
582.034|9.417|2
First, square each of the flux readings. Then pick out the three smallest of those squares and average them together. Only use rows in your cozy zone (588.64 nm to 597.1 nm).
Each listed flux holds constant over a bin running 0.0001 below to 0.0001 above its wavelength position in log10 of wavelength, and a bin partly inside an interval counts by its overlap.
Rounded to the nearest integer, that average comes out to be 106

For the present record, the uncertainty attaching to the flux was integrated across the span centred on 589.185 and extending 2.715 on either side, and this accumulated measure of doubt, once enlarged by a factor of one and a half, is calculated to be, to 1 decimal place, 8.6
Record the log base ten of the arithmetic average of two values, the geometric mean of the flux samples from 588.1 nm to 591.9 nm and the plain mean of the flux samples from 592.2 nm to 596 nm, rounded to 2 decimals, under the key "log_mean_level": 1.08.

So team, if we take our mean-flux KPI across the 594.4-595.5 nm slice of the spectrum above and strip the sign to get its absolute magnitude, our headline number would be 12.5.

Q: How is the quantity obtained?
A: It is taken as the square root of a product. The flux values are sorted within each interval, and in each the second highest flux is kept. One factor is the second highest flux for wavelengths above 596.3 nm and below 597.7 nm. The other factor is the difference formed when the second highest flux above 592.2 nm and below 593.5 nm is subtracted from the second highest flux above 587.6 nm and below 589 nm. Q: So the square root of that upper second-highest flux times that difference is 4.5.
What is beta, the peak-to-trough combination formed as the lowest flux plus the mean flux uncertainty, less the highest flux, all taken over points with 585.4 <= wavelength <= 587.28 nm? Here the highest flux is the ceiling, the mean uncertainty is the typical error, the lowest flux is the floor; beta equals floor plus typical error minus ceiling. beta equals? -2.7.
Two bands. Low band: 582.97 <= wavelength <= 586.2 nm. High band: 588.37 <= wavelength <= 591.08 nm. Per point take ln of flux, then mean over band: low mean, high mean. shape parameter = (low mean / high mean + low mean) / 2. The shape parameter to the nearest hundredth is 1.73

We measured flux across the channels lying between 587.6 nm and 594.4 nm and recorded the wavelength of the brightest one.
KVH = 593.948 nm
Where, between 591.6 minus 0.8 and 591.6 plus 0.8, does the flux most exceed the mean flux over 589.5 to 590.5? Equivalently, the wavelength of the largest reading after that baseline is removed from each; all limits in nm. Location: 592.036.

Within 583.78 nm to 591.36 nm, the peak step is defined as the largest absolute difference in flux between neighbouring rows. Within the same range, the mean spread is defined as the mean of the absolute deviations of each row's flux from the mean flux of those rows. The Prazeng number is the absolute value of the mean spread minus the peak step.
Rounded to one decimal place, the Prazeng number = 2.9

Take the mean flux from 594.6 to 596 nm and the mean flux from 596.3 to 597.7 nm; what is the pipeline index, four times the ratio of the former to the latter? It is 4.29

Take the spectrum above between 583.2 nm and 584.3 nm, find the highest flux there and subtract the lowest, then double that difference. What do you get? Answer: 2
